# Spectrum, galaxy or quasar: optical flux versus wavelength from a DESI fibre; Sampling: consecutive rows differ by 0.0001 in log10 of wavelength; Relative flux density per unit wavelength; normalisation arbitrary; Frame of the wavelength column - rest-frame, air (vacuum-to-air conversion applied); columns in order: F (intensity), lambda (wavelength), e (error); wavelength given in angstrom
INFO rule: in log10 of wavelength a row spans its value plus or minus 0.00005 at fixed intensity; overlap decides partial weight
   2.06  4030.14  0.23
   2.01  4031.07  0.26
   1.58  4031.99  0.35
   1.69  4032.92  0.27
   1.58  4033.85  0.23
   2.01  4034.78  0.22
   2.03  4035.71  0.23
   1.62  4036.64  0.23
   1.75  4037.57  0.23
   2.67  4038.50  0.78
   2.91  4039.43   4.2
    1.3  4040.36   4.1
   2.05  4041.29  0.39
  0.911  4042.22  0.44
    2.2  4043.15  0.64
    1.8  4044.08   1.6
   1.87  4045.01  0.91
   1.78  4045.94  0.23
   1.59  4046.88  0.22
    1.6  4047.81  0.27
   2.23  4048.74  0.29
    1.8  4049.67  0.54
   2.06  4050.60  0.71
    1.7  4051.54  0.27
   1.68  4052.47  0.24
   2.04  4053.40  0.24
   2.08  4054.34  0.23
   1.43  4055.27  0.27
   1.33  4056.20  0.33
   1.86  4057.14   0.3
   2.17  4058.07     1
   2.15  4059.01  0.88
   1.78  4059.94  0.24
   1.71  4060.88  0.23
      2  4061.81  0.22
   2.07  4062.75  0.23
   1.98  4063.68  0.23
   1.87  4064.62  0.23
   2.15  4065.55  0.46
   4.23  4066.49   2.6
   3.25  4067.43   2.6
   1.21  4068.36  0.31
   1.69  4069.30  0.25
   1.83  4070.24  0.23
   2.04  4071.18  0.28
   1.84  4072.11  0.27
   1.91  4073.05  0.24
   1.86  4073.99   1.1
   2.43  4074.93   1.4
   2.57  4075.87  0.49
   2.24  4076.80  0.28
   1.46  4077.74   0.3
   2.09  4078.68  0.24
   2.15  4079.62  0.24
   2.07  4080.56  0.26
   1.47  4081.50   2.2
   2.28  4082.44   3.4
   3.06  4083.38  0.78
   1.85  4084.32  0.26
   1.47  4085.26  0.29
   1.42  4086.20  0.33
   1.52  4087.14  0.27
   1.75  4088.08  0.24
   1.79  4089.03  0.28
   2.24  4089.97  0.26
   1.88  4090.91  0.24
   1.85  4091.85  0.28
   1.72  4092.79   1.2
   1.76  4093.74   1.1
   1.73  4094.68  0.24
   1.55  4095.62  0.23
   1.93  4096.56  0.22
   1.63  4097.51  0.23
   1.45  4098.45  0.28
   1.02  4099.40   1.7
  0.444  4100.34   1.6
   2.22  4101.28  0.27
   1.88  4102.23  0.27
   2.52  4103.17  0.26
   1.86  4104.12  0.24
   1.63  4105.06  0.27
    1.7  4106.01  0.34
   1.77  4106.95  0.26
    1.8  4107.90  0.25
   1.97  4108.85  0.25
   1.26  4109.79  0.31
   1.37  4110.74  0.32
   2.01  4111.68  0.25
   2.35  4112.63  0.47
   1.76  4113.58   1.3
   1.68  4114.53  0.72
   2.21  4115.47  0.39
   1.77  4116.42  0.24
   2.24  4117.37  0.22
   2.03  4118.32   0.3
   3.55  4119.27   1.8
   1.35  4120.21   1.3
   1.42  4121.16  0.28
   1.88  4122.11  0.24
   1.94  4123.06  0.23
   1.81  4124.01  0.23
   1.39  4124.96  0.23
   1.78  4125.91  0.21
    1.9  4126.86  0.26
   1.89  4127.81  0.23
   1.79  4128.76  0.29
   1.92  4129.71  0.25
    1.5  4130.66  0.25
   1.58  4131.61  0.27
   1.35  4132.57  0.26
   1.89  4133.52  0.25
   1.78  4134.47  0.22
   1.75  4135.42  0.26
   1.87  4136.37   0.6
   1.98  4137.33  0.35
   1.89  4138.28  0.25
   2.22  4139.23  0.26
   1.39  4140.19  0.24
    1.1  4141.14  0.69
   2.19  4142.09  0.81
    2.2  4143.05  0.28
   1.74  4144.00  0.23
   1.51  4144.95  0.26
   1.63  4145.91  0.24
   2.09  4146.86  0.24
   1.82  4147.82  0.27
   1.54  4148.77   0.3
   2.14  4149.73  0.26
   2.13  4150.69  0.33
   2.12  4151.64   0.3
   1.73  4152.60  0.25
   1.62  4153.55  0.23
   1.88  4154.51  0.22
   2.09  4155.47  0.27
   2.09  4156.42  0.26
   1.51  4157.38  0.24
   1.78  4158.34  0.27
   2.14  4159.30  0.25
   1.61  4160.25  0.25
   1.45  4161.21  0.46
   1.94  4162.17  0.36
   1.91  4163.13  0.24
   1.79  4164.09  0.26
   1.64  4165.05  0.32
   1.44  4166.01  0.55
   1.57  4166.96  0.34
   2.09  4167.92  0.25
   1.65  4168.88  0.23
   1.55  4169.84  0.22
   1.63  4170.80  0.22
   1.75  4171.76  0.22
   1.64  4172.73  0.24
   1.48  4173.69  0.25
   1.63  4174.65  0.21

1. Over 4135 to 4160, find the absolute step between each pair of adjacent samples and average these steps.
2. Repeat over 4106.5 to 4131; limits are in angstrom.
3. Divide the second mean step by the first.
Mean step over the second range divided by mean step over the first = 1.38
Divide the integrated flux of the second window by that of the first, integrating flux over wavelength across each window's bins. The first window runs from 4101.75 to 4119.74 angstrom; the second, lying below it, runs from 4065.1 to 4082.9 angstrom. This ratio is 1.08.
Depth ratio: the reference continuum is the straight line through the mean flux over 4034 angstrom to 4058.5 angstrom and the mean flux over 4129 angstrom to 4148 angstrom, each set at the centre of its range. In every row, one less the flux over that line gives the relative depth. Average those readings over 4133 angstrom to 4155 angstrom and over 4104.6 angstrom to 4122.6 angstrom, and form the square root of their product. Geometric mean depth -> 0.044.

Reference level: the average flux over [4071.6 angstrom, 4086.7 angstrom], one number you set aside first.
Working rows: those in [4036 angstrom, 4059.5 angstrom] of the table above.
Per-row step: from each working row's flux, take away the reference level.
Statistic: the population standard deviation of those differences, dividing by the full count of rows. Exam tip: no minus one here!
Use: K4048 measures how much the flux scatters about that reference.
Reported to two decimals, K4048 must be 0.42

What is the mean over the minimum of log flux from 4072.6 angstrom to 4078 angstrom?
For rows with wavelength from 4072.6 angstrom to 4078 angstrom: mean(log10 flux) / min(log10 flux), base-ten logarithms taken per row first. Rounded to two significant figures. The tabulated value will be 1.9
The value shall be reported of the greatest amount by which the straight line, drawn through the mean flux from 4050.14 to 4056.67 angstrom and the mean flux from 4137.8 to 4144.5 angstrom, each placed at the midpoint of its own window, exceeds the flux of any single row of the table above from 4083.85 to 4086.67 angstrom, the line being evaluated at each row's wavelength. 0.36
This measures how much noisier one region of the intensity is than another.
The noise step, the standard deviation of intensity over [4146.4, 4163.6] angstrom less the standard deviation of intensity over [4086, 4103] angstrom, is -0.17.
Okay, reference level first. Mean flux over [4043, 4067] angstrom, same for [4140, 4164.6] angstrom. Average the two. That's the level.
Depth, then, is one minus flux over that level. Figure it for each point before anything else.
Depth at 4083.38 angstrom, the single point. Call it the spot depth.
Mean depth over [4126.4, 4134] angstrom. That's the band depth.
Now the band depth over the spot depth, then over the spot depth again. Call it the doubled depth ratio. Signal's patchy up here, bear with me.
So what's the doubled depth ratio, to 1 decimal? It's 0.2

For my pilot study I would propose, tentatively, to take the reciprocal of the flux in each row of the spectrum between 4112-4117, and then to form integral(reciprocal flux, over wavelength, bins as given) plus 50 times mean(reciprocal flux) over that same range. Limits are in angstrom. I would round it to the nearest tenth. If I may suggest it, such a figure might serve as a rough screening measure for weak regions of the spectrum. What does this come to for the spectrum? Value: 28.5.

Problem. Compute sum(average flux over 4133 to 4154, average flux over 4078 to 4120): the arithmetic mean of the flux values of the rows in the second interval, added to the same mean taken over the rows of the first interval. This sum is 3.69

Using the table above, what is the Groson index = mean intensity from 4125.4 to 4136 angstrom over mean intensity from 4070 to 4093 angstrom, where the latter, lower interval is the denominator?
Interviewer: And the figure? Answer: 0.89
